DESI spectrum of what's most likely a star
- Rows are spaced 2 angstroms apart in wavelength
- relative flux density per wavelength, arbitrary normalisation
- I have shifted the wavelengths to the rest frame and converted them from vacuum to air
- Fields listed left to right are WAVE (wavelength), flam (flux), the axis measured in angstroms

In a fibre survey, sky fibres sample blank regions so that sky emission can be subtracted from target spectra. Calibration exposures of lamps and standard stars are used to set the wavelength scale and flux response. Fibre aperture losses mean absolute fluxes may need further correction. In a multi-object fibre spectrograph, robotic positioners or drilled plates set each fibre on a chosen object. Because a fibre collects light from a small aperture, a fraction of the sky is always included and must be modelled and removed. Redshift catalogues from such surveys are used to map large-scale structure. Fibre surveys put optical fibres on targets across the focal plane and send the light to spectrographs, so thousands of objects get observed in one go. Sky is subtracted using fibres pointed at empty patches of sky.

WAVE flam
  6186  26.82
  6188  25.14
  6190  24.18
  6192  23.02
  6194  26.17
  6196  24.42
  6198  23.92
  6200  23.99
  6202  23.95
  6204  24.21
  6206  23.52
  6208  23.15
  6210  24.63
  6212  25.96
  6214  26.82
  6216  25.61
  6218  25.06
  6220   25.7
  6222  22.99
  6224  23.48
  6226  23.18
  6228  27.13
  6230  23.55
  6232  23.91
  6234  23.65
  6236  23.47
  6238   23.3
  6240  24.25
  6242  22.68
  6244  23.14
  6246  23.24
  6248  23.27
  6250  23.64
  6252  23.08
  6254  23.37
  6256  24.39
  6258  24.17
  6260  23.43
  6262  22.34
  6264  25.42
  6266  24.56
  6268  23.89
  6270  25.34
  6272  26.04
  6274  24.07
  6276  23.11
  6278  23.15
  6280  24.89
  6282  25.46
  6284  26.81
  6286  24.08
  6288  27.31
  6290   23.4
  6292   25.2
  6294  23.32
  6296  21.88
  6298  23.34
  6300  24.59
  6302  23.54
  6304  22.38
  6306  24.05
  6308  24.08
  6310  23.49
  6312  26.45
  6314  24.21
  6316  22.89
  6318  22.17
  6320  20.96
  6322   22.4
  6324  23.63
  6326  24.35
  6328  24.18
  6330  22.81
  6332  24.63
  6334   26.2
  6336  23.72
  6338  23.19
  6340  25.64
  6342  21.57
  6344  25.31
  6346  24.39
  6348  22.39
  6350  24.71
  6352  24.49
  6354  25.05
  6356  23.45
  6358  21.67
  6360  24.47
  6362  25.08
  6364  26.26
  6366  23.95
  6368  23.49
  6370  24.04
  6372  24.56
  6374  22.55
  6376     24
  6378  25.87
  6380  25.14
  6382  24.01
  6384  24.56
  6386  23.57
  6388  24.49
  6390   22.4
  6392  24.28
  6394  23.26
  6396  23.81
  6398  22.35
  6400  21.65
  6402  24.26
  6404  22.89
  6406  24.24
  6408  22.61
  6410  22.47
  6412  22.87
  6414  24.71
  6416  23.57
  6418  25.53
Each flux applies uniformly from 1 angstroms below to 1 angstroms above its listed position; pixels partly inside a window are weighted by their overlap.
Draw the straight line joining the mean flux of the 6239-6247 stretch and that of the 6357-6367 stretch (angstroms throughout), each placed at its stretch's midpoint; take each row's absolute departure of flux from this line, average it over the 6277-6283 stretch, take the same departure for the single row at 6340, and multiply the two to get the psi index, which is 1.8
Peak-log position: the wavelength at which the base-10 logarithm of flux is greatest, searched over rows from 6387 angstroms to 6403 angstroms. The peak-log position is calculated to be 6388 angstroms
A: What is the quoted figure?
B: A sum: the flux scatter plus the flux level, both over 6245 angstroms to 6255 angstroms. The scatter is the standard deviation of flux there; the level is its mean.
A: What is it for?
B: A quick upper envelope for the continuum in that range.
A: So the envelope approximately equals 23.5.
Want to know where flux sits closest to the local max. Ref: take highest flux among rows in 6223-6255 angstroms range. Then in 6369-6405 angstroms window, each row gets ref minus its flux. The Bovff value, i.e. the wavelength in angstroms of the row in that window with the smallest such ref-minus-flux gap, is 6378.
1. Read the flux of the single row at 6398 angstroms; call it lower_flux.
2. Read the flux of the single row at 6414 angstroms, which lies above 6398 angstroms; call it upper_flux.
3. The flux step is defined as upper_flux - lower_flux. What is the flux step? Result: 2.4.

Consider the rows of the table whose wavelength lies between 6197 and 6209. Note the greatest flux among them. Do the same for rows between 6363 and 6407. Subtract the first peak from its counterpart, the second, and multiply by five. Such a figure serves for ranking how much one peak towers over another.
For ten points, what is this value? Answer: 10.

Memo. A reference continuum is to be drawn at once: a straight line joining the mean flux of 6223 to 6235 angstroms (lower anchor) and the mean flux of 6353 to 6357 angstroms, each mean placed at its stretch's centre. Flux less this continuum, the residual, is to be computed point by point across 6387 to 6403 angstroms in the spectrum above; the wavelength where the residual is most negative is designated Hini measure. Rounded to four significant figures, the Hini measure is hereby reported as 6400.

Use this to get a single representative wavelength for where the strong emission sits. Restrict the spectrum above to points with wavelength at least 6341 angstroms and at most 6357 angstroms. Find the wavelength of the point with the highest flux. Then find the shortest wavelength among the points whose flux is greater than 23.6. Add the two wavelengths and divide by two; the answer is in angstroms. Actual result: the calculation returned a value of 6344 angstroms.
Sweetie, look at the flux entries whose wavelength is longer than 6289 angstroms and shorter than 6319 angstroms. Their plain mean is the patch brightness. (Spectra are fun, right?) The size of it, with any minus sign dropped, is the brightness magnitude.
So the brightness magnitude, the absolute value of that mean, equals 23.7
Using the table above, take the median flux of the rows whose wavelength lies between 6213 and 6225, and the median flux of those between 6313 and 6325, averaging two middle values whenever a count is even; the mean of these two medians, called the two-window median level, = 23.99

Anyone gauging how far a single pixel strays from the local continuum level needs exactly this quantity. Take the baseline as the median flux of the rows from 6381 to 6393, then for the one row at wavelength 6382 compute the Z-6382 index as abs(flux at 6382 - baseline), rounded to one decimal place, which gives 0.1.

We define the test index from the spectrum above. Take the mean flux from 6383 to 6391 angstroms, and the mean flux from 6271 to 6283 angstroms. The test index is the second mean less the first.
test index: 0.7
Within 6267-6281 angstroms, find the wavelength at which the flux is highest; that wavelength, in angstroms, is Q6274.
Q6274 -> 6272 angstroms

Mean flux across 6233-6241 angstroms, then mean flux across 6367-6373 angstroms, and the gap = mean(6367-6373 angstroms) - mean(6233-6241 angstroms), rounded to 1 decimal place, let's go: 0.4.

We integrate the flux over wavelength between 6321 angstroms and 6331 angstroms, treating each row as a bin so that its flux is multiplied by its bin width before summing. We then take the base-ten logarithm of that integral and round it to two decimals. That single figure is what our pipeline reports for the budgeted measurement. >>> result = 2.37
